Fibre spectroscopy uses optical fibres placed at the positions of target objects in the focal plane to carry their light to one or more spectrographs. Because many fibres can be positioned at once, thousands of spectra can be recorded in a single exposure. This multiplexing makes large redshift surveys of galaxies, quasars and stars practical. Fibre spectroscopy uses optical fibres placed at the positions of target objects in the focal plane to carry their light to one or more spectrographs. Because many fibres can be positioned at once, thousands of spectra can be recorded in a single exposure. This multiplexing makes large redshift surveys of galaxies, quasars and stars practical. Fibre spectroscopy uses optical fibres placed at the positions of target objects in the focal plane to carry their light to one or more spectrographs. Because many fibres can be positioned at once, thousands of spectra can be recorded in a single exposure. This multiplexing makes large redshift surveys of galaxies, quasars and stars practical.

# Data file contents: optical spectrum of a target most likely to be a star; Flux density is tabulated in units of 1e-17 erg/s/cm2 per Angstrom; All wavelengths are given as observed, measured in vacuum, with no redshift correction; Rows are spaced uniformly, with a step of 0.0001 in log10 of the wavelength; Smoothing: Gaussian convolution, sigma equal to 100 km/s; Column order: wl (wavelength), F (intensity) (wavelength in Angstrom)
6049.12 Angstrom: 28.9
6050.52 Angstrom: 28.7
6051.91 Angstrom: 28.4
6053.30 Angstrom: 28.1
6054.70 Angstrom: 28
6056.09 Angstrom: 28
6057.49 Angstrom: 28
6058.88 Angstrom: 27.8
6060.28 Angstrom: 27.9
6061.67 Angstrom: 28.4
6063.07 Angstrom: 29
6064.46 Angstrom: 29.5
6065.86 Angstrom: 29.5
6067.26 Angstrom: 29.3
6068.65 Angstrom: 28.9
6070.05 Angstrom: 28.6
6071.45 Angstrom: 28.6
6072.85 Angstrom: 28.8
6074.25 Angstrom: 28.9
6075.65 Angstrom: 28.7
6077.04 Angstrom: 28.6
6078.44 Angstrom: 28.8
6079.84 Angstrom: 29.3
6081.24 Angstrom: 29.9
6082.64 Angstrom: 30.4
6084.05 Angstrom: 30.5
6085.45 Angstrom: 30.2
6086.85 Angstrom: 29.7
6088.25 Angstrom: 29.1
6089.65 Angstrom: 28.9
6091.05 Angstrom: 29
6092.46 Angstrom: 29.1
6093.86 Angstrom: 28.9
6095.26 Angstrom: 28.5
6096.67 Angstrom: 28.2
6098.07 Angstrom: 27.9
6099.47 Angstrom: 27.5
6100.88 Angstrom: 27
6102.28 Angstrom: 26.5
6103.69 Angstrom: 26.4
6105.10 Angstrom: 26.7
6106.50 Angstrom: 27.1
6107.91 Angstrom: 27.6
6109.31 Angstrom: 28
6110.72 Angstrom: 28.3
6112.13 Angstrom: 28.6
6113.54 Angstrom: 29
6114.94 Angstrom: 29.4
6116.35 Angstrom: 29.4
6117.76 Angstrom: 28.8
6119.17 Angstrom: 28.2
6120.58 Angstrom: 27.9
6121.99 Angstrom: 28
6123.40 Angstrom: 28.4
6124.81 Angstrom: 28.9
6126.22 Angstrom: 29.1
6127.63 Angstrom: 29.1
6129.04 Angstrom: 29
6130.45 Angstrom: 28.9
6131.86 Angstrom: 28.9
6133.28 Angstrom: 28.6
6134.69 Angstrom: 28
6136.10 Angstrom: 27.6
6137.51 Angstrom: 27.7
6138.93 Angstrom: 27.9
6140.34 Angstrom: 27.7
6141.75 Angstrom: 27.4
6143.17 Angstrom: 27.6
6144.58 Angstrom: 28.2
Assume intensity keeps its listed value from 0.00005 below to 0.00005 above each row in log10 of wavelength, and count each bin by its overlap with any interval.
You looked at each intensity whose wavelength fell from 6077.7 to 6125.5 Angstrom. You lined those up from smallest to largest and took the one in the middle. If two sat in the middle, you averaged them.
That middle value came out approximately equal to 28.7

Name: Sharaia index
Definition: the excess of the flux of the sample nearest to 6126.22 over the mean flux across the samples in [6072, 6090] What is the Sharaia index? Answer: -0.3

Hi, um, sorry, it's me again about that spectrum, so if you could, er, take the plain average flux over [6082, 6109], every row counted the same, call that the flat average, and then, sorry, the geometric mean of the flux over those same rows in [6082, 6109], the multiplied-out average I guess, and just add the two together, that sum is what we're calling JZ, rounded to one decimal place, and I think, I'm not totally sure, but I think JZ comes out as 56.7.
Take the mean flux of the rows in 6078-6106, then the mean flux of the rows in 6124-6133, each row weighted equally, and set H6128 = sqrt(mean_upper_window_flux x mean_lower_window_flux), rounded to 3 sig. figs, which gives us 28.8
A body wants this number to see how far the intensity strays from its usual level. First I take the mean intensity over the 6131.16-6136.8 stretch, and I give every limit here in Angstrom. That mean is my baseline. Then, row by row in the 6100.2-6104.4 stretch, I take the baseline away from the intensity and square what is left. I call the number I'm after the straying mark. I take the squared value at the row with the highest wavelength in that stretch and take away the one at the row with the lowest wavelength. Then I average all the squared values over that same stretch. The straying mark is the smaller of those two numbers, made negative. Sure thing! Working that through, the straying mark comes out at -1.9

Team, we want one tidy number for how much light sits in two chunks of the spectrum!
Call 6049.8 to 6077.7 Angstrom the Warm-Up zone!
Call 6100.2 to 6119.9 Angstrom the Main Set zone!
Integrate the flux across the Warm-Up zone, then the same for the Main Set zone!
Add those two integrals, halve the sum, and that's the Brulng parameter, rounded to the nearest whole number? 674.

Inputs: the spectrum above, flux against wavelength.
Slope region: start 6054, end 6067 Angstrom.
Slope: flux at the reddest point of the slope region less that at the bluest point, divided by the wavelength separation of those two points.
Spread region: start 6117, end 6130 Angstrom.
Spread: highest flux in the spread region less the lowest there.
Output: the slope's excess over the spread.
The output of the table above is -1.07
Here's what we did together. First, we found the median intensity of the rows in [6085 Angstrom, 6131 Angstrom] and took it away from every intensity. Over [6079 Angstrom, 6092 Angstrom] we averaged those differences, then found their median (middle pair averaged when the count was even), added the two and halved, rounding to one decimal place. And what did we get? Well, 1.1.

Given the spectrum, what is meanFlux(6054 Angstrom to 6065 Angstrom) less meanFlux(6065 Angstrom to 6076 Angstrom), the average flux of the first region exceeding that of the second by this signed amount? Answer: -0.6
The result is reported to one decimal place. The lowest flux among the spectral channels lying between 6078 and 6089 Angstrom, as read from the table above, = 28.8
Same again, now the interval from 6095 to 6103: 26.5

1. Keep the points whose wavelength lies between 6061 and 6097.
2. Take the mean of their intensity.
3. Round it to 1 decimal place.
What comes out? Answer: 29.1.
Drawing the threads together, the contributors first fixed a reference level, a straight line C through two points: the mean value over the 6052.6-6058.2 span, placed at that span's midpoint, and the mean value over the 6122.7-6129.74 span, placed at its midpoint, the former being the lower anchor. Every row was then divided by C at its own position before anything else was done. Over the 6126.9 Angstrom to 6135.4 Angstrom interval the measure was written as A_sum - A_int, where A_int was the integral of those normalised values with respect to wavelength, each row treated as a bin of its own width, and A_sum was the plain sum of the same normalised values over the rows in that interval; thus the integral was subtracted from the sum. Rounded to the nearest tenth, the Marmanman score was -2.5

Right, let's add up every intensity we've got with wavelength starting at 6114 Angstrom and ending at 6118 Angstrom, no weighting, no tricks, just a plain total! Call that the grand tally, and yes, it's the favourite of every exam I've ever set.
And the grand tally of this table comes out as 88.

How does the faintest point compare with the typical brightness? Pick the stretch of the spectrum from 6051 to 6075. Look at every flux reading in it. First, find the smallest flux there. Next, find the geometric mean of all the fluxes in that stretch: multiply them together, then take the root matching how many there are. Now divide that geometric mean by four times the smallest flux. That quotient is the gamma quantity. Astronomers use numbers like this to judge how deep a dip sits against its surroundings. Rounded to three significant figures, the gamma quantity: 0.257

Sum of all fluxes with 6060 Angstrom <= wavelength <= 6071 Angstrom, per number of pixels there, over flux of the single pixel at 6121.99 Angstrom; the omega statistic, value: 1.03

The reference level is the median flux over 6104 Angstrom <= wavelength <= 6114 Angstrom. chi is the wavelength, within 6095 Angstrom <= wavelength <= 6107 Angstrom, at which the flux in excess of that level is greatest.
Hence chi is 6095.26 Angstrom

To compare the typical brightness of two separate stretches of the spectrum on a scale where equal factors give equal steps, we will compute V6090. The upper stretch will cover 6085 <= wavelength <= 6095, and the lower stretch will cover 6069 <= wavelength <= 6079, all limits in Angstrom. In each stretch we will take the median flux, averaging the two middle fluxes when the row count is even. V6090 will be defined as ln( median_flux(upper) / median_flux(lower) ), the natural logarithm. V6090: 0.01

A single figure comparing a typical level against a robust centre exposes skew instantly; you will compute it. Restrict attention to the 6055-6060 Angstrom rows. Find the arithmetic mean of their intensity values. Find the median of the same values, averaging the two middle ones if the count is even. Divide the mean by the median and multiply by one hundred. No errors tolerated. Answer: 100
